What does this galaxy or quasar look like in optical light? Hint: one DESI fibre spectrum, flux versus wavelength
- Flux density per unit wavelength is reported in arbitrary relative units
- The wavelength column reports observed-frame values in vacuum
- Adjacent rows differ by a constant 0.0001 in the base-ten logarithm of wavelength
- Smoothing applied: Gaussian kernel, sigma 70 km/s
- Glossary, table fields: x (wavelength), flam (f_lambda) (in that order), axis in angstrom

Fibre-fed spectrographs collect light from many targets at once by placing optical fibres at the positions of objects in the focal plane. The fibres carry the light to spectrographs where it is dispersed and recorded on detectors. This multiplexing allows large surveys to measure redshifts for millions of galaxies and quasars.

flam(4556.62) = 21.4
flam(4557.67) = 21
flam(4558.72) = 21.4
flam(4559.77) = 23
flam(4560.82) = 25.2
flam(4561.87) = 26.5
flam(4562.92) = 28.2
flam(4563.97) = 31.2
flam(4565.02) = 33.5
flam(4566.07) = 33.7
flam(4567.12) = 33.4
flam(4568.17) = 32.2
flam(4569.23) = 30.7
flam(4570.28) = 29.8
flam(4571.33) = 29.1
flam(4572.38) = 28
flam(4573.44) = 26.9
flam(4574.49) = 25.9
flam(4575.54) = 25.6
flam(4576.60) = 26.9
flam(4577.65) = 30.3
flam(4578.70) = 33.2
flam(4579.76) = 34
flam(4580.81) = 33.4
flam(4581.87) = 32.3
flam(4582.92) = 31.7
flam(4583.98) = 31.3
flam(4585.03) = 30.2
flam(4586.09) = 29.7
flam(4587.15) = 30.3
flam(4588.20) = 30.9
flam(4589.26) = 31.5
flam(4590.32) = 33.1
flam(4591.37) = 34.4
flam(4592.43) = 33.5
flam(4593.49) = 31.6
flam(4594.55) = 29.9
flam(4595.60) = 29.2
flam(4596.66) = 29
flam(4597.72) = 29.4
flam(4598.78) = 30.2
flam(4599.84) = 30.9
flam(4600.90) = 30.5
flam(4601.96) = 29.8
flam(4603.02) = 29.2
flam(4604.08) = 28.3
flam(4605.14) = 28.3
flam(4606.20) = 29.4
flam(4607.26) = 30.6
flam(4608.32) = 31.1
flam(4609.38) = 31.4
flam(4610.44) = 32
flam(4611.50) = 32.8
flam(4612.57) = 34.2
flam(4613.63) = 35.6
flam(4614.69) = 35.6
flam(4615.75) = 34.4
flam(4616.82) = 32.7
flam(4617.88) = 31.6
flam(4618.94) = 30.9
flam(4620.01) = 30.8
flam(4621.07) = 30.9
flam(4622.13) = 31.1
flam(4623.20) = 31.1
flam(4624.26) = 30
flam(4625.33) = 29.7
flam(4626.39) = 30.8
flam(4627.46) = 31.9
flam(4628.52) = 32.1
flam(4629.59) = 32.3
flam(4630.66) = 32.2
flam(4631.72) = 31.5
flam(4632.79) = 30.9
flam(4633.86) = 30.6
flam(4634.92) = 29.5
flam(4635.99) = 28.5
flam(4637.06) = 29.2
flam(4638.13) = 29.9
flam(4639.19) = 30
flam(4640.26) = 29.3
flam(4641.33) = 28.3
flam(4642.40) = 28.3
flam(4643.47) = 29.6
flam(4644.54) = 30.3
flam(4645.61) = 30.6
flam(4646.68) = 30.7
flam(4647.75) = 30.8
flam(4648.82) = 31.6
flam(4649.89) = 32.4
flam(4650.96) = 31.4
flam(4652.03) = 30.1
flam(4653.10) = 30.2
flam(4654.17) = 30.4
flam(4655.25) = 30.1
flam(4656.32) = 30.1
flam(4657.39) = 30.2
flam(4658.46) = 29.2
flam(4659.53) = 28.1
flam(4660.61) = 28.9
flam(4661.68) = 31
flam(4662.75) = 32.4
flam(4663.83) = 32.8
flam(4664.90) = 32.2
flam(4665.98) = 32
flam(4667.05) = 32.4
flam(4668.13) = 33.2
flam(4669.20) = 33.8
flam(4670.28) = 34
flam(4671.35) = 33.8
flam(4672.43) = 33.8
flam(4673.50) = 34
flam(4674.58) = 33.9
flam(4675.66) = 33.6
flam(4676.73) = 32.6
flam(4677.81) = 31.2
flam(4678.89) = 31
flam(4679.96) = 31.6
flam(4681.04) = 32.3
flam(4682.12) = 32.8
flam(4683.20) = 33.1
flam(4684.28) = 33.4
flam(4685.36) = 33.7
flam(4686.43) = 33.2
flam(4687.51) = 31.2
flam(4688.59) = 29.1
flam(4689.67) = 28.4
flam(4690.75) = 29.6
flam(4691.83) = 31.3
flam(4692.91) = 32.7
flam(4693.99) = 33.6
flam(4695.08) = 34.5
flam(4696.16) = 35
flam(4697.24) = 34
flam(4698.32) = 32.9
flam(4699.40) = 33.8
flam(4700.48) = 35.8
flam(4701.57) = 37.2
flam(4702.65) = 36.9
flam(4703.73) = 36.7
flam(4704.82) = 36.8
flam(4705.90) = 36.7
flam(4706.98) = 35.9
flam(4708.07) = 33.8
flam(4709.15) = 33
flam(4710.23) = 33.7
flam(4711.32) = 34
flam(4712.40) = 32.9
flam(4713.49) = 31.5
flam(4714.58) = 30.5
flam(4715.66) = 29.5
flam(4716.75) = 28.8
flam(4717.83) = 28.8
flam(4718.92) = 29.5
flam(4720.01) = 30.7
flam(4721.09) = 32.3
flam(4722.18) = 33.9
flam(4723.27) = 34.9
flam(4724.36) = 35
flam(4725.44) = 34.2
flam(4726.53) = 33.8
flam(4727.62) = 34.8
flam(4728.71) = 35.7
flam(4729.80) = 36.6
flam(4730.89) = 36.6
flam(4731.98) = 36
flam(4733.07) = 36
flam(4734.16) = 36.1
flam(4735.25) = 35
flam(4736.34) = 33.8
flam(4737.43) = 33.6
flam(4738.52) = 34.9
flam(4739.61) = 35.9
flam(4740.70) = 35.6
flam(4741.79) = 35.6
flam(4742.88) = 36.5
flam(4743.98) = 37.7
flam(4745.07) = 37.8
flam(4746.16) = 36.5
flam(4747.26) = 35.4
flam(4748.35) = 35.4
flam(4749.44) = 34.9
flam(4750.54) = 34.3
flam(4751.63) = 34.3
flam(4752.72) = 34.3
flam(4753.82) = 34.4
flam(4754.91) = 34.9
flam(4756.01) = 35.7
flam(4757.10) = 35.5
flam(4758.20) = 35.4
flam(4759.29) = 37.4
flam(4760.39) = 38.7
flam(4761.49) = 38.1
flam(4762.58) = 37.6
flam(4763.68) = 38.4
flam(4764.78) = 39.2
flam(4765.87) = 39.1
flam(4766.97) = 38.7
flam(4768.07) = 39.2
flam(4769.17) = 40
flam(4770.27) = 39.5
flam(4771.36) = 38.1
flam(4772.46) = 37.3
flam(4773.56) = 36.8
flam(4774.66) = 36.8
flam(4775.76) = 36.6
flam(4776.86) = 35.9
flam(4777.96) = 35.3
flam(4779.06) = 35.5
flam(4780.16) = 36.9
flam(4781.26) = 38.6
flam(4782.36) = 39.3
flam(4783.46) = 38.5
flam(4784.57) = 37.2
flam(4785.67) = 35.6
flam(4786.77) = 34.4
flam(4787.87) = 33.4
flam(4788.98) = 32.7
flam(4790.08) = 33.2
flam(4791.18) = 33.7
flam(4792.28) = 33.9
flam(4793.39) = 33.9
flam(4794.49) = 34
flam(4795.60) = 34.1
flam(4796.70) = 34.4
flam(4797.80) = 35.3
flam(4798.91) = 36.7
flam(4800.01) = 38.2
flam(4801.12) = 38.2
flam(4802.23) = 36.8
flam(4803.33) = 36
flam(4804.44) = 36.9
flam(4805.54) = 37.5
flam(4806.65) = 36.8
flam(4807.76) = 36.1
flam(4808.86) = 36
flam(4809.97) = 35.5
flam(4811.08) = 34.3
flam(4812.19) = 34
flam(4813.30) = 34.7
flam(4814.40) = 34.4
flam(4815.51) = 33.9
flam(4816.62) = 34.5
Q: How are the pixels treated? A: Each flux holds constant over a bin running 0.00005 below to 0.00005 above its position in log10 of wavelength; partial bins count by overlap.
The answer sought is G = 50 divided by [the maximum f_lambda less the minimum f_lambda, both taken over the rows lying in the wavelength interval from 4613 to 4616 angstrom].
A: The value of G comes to 42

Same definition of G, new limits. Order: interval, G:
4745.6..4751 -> 23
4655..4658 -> 500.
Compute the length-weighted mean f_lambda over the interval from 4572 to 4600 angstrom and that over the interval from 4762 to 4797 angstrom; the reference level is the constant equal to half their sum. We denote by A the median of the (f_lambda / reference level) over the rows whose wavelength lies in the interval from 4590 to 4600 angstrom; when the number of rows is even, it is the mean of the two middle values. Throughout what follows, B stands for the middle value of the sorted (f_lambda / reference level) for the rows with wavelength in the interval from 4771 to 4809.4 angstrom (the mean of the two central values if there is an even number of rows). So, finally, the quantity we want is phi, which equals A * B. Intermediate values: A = 0.91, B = 1.077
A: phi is 0.98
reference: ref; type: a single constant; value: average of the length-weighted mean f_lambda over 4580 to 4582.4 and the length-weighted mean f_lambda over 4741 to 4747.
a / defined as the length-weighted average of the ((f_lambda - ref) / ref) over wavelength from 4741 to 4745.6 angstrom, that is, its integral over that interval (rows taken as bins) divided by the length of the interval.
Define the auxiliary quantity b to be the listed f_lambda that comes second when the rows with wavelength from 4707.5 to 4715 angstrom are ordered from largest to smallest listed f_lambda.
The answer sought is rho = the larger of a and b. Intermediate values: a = 0.06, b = 33.8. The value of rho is 33.8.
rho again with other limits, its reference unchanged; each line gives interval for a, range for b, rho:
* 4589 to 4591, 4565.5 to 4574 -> 33.4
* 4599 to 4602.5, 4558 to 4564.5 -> 28.2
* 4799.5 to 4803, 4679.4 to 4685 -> 33.1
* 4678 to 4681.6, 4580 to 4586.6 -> 32.3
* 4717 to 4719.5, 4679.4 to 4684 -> 32.8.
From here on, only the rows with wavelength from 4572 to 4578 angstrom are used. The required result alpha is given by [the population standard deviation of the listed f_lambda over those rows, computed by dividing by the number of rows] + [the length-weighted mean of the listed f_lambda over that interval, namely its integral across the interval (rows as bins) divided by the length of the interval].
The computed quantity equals 28.7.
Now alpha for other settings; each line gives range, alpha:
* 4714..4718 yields 30.2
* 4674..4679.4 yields 33.6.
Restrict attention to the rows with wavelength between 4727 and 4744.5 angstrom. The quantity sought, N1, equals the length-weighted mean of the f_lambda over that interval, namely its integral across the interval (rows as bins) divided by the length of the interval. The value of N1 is 36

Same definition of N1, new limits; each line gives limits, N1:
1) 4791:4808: 36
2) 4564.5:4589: 31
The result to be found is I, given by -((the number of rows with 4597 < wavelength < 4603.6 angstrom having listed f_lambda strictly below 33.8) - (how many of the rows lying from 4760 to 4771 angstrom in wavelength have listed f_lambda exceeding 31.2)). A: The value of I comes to 4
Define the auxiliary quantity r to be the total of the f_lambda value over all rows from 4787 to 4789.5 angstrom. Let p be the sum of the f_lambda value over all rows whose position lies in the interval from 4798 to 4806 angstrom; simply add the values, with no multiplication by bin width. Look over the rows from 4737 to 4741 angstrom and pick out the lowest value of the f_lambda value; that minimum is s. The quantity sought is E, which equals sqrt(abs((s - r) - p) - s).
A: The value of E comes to 16.1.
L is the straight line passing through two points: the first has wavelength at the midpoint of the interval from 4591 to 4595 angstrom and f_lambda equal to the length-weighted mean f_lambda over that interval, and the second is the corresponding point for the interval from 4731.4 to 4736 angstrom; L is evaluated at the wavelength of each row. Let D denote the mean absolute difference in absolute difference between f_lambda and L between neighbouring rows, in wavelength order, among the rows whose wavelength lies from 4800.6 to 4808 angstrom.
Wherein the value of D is 0.6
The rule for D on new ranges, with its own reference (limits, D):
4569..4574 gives 1.0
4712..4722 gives 1.0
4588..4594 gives 0.7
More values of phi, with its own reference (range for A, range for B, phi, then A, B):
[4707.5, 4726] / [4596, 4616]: 0.90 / 0.98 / 0.913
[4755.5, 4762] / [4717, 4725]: 1.05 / 1.09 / 0.964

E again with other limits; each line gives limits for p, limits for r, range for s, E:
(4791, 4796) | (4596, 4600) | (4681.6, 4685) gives 14.9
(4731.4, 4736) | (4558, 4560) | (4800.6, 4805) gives 10.7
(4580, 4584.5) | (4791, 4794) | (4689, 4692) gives 13.2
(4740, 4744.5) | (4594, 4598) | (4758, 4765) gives 13.9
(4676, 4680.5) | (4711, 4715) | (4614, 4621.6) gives 13.9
